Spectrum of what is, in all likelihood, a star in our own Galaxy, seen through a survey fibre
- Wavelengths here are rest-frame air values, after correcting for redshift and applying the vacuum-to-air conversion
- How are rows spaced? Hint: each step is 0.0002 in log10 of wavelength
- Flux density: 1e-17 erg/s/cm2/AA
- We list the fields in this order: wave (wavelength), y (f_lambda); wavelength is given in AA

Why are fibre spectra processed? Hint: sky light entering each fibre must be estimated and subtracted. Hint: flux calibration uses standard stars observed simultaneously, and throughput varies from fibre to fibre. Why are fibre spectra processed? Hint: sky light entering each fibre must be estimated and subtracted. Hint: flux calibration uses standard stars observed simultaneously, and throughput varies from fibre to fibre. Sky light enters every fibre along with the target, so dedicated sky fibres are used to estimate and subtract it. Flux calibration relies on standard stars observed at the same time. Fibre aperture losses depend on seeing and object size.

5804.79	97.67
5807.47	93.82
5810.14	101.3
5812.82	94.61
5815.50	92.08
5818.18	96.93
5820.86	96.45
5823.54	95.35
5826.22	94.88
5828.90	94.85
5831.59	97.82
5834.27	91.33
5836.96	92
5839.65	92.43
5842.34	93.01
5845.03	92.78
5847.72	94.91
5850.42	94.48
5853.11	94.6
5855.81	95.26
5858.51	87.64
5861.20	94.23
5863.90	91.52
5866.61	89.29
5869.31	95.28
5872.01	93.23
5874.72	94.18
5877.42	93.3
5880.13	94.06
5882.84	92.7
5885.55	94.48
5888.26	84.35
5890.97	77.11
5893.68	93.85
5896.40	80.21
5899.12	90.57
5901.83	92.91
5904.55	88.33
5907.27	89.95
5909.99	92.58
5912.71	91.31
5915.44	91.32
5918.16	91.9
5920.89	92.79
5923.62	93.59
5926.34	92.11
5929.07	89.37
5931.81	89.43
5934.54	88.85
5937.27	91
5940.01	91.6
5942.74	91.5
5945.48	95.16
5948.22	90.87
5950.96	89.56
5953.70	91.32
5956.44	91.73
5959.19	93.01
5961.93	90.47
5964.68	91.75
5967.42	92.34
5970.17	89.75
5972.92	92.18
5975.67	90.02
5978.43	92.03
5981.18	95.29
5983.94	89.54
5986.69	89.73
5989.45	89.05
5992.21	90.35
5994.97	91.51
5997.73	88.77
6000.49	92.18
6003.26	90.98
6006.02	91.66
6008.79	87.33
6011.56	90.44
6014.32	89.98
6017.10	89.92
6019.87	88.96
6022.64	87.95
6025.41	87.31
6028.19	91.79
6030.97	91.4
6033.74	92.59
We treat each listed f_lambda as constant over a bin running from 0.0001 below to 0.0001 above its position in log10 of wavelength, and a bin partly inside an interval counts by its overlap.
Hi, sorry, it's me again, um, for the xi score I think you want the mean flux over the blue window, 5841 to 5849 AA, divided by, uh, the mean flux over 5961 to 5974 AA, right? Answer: 1.02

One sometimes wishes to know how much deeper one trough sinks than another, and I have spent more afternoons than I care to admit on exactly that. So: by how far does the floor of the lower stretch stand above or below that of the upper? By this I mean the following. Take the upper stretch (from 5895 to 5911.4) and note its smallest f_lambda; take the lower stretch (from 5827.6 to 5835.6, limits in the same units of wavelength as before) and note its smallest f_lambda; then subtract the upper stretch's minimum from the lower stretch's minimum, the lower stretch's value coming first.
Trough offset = 11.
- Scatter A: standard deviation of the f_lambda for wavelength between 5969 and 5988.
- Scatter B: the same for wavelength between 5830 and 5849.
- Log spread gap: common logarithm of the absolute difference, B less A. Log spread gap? -1.0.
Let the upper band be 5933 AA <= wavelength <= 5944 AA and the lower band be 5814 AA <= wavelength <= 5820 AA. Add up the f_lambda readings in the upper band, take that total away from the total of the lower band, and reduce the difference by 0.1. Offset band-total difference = -174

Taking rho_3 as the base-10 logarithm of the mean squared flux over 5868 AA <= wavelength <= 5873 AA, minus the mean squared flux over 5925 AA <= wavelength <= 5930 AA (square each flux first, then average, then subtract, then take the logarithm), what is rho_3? 2.81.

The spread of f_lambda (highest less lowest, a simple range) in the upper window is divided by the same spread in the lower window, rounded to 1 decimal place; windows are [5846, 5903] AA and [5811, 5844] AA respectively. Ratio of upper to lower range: 2.8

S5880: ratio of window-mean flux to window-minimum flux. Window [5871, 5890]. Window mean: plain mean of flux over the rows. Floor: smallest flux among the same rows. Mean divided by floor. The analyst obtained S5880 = 1.09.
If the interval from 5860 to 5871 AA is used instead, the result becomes 1.04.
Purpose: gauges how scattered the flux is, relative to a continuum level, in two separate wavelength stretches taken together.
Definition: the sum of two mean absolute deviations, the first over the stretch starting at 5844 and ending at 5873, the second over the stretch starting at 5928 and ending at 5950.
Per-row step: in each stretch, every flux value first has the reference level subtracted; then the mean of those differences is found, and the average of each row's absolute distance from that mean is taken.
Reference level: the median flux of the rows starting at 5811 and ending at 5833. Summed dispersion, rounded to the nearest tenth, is 3.3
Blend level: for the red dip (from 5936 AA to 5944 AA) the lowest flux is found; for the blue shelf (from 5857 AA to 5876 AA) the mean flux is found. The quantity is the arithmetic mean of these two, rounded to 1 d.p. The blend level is 91.6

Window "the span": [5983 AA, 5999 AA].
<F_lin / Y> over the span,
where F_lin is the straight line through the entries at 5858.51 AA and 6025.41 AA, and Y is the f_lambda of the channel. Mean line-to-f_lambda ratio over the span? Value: 0.973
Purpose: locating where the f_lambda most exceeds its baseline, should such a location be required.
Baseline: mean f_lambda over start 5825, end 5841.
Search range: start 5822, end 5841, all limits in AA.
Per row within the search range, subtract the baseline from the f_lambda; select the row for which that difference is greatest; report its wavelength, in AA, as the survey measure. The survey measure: 5831.59 AA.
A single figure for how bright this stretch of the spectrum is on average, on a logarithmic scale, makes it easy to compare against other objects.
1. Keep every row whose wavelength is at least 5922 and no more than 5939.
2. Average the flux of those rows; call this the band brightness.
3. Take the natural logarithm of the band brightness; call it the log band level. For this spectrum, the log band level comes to 4.51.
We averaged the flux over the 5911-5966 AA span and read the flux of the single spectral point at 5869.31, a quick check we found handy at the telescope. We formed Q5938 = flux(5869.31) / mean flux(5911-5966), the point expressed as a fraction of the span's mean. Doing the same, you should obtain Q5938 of 1.04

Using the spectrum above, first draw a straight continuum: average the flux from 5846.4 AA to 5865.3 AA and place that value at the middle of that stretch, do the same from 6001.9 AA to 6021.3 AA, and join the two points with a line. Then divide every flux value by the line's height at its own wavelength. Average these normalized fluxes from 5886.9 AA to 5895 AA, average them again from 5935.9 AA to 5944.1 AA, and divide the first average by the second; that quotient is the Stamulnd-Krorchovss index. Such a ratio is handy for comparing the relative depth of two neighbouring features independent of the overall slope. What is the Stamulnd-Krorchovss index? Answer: 0.921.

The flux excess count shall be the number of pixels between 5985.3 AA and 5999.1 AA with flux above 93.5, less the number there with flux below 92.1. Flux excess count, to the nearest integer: -5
